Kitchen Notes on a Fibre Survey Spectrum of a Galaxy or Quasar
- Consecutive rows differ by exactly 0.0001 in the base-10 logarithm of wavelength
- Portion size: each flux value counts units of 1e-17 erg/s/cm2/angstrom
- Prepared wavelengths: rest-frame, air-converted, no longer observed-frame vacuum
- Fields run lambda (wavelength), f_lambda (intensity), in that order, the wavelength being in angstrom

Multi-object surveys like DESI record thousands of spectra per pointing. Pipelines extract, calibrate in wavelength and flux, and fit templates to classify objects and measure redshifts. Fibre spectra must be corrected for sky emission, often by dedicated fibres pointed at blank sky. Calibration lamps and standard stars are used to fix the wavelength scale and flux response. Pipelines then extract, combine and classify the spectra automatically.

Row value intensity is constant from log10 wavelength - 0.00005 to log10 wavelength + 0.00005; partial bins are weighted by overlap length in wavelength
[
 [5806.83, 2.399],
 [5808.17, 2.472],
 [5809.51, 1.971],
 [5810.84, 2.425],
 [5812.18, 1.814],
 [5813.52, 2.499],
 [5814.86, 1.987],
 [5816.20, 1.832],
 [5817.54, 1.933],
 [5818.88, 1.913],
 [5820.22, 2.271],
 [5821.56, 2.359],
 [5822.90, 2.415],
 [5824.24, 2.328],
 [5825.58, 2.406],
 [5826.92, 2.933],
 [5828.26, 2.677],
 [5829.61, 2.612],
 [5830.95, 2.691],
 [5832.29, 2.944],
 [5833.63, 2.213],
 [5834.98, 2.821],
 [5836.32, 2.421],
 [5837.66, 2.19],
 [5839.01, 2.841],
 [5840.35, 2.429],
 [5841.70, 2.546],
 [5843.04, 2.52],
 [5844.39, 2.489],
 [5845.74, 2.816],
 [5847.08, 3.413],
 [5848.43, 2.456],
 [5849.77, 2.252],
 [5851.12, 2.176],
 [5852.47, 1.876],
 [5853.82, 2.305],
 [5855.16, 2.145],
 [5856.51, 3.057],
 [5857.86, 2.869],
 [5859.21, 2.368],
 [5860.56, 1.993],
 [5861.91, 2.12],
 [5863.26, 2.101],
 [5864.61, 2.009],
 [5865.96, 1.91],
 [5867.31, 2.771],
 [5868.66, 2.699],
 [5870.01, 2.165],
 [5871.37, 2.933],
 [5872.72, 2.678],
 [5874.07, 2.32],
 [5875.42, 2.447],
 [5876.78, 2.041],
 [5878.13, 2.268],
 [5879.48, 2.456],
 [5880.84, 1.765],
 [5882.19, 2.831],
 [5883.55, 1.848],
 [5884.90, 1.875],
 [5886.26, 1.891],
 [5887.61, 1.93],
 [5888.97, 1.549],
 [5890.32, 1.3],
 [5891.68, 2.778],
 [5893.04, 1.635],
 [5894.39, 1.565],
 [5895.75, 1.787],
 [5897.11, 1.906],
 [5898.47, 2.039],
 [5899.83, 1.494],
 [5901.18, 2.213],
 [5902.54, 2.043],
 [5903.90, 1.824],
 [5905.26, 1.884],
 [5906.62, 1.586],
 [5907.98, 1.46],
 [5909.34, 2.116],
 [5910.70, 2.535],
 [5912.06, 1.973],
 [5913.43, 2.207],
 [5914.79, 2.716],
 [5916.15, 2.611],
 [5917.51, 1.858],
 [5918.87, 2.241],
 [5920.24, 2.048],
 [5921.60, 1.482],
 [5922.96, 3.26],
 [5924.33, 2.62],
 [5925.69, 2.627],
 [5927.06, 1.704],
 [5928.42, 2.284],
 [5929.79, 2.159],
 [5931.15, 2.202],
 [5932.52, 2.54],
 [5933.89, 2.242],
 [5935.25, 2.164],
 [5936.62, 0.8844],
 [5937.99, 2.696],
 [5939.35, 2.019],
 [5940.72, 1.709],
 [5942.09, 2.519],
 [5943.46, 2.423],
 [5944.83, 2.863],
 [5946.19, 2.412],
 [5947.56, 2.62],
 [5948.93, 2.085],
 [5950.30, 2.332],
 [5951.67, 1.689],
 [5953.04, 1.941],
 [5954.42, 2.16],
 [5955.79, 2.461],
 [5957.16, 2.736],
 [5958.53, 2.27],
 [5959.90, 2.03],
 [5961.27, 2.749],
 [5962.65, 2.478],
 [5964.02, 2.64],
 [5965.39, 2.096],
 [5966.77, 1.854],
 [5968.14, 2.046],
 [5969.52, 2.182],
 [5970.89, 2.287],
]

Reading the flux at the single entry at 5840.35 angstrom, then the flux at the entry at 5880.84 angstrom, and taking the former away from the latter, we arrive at -0.7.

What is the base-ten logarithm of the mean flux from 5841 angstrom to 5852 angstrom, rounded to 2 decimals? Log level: 0.41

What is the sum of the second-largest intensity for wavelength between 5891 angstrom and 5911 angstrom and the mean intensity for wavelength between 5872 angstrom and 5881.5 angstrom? 4.82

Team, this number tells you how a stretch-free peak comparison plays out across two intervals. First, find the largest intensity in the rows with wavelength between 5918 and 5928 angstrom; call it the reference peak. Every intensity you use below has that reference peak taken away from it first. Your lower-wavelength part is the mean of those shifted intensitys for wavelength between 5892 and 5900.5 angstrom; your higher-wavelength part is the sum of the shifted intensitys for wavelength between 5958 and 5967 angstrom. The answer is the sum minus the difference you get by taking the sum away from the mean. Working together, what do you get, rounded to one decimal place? -11.9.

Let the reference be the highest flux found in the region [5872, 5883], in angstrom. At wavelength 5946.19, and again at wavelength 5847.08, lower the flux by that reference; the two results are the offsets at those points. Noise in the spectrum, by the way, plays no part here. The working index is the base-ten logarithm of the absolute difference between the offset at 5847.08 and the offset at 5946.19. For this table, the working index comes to 0.00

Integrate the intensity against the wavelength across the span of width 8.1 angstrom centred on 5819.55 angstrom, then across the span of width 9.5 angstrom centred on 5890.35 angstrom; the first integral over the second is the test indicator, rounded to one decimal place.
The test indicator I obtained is 1.0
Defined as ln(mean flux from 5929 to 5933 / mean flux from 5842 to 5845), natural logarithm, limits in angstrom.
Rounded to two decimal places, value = -0.09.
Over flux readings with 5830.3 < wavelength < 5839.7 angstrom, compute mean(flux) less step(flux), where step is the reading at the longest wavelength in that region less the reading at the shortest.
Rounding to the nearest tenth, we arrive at 2.4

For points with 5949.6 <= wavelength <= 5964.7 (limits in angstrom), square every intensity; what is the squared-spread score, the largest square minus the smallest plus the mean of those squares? 10.2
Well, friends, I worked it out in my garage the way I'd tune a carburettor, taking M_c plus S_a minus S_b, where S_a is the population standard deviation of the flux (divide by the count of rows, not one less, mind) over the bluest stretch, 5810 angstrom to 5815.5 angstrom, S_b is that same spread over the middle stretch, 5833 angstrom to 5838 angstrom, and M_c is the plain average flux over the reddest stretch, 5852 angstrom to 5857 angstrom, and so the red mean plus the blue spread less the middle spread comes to 2.38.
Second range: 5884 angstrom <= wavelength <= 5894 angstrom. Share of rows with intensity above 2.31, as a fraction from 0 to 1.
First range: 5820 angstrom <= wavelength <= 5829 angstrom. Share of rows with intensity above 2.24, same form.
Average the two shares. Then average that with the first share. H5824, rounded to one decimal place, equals 0.8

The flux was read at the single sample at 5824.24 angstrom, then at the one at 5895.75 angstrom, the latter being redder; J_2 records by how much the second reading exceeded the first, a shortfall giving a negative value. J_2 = -0.5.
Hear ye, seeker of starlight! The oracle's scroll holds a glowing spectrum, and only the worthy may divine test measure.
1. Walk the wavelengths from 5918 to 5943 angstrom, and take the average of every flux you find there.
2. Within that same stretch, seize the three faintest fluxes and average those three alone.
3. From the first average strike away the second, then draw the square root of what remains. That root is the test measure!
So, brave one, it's 0.91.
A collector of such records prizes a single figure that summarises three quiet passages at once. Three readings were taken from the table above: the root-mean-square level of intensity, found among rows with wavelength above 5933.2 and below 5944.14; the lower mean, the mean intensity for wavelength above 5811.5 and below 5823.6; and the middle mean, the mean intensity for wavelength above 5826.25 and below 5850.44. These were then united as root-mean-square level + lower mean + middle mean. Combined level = 6.9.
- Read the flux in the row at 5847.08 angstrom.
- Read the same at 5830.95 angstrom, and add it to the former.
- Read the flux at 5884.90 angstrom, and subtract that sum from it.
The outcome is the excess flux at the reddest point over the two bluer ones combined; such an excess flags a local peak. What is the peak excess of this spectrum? -4.2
